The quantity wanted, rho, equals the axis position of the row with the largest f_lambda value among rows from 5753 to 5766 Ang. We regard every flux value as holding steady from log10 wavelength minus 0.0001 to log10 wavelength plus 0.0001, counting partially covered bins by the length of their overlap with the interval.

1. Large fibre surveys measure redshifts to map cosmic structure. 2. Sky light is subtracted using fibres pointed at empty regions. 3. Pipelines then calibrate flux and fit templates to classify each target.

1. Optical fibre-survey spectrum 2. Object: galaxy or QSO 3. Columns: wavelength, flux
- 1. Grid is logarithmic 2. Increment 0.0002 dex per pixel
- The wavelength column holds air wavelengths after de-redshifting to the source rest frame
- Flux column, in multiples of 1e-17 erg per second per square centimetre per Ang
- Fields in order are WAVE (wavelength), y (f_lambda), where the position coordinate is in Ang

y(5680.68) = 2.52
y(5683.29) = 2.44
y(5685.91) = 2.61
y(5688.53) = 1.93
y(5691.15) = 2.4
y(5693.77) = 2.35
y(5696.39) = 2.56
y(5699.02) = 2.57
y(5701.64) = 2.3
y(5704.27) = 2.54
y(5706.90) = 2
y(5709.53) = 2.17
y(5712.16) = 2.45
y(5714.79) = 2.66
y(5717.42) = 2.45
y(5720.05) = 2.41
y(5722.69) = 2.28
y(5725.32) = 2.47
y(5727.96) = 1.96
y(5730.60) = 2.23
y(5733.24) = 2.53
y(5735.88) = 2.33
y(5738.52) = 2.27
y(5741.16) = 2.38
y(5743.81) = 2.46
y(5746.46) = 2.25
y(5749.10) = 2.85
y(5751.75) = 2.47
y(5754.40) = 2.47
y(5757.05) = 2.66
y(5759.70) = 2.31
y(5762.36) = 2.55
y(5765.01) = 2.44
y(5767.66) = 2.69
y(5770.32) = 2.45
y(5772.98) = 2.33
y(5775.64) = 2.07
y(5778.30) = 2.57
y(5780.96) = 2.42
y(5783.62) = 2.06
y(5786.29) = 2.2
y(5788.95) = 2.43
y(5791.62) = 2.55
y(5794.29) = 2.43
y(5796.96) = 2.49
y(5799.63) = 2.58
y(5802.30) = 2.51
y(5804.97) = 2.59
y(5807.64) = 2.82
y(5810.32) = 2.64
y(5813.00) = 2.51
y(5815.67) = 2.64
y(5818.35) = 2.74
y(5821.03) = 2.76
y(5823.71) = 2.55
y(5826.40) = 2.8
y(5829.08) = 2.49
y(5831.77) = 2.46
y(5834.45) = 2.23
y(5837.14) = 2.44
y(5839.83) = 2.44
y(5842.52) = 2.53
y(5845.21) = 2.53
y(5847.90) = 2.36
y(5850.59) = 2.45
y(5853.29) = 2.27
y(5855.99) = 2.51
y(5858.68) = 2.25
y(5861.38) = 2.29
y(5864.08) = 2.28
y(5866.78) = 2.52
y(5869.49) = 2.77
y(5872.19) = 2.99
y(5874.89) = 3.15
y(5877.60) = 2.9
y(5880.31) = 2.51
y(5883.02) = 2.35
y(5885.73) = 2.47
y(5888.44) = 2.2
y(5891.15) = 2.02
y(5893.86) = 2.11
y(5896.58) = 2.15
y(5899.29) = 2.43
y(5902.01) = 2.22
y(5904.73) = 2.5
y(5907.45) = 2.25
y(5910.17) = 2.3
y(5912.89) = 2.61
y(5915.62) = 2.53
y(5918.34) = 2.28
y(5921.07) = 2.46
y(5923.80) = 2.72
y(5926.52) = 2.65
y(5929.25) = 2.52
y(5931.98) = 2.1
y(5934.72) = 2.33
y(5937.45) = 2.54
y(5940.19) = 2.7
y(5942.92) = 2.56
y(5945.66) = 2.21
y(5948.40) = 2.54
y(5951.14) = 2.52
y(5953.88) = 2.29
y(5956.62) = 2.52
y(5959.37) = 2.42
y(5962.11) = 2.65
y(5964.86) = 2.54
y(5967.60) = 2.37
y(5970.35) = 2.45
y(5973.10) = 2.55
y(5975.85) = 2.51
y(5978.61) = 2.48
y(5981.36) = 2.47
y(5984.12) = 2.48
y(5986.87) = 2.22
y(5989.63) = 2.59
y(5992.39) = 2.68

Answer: 5757.05 Ang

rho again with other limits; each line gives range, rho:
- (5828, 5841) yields 5829.08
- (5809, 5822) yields 5821.03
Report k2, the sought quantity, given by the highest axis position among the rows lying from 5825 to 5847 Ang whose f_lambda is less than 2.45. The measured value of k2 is 5839.83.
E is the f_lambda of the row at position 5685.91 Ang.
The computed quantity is 2.61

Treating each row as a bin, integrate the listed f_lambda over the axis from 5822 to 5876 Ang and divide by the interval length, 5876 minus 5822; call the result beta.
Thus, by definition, 2.51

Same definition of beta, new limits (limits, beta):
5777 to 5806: 2.44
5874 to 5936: 2.42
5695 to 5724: 2.40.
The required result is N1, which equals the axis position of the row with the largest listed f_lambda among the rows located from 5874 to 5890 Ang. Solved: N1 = 5874.89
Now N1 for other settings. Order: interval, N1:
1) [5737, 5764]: 5749.10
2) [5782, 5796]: 5791.62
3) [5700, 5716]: 5714.79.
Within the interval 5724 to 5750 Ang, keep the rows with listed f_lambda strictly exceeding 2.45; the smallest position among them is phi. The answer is 5725.32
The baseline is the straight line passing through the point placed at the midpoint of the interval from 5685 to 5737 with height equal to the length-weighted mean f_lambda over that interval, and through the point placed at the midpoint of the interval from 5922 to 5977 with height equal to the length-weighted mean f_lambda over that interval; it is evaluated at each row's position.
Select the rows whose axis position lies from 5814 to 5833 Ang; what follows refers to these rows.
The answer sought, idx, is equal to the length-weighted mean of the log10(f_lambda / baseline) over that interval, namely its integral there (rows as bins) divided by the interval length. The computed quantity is 0.037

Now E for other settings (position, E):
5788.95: 2.43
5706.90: 2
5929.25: 2.52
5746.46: 2.25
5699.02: 2.57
